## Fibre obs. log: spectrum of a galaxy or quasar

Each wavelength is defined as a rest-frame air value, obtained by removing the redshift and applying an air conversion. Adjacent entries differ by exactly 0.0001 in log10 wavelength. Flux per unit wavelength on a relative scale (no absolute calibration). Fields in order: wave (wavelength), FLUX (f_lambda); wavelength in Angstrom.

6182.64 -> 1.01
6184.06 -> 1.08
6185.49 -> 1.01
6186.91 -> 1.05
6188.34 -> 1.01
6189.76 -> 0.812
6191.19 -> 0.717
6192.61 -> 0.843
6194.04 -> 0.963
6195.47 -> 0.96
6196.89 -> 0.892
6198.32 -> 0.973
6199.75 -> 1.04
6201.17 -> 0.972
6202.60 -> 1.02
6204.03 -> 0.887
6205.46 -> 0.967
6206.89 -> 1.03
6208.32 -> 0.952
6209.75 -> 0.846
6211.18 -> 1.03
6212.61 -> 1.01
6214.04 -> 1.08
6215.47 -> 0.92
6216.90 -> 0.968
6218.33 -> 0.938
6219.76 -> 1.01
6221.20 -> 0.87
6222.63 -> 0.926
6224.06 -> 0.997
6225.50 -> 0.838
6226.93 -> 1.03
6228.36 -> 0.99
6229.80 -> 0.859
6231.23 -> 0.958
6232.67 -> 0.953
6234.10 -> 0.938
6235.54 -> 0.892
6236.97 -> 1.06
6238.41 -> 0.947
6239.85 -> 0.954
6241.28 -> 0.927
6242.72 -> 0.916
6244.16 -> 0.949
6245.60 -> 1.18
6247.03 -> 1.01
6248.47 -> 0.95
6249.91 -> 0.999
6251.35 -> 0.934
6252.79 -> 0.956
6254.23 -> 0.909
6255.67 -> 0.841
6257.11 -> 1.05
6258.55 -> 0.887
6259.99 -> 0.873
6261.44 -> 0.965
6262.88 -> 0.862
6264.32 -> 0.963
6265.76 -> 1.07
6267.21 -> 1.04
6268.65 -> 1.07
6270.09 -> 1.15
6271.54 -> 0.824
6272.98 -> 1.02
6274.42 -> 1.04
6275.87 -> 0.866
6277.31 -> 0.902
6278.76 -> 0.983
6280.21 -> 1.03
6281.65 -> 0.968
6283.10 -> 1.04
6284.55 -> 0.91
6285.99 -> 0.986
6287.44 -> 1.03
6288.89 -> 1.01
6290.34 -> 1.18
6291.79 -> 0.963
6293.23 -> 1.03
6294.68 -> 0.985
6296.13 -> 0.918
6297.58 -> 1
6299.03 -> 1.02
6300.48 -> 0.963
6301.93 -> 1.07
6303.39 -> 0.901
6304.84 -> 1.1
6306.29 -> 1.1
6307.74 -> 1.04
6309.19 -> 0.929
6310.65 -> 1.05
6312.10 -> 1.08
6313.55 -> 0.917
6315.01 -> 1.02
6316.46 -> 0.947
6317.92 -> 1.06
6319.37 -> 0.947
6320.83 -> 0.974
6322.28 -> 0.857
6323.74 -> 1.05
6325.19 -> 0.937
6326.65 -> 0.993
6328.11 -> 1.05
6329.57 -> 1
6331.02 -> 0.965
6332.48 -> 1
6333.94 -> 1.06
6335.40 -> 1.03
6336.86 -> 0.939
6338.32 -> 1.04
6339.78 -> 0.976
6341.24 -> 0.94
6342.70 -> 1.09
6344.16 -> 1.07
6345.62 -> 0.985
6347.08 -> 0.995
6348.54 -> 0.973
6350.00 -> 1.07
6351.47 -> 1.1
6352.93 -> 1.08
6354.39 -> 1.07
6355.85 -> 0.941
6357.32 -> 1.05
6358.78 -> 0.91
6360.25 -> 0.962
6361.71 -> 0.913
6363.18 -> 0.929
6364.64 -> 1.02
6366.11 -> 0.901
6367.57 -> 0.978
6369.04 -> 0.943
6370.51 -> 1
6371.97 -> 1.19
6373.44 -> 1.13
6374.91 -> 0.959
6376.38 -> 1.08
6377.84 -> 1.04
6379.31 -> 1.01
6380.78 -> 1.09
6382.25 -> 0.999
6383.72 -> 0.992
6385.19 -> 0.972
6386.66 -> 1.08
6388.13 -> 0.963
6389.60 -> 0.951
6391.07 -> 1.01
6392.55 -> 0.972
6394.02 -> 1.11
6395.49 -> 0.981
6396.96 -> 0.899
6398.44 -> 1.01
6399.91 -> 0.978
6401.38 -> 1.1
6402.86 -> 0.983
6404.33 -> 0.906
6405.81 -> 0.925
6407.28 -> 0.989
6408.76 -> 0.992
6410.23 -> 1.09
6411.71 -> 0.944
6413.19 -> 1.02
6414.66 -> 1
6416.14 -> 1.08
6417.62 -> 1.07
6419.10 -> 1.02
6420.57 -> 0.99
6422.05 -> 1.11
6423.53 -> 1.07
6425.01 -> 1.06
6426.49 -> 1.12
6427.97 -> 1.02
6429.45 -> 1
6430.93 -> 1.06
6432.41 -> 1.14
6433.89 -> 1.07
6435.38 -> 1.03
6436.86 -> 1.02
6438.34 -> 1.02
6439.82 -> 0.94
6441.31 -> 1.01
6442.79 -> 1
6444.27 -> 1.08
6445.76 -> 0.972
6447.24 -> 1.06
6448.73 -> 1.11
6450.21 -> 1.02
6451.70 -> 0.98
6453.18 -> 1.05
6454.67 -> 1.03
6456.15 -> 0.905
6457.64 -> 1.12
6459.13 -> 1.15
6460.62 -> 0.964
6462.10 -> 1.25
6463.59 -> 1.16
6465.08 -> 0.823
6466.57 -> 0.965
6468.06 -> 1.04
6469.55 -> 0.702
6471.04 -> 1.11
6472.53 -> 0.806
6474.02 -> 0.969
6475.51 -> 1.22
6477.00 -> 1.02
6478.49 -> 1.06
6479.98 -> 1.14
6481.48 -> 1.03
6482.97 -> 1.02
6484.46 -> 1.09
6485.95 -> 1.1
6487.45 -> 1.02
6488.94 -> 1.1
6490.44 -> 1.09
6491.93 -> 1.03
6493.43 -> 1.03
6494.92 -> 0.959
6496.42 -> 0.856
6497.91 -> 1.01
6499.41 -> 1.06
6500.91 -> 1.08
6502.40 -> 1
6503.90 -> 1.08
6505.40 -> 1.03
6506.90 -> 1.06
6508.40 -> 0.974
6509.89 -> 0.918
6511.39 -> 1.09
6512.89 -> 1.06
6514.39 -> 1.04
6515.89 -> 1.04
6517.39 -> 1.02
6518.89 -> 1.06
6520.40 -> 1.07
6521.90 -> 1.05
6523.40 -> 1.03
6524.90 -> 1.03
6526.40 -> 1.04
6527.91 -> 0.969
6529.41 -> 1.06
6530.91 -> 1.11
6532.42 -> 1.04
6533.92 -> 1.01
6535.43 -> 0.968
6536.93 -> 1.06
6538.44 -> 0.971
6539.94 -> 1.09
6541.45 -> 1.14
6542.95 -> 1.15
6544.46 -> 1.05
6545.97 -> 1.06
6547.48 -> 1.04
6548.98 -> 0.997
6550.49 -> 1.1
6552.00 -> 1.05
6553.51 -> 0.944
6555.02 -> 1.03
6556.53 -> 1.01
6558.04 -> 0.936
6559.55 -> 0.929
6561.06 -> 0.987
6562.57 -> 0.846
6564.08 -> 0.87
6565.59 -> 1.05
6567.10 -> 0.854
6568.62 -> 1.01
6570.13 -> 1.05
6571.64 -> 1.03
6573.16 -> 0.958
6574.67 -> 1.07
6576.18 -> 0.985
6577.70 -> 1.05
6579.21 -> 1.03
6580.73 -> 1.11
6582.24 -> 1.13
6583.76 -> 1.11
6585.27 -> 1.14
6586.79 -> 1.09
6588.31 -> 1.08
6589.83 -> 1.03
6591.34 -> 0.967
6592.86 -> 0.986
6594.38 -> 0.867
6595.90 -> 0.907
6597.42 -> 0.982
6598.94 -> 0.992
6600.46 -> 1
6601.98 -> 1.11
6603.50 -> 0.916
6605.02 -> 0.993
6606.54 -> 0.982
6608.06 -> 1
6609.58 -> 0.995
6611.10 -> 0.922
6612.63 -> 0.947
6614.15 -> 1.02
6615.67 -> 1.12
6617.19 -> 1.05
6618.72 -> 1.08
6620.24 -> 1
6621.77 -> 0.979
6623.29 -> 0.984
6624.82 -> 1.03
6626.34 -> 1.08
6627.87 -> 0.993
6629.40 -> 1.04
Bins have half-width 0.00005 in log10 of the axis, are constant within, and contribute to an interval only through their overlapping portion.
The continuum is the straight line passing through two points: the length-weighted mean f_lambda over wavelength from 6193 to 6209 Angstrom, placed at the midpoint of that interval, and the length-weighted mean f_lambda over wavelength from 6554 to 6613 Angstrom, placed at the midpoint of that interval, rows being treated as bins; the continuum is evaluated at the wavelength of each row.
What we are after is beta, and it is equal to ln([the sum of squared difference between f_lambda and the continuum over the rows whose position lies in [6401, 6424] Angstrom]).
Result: -2.55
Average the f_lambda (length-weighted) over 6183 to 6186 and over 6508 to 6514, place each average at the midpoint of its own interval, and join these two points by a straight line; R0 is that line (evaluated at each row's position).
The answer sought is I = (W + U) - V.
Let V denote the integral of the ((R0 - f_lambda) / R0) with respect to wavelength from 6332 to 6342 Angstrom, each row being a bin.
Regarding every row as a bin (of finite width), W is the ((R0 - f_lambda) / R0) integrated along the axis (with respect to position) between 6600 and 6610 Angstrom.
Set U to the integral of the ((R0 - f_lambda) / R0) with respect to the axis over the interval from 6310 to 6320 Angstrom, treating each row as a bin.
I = 0.1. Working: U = 0.28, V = 0.31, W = 0.08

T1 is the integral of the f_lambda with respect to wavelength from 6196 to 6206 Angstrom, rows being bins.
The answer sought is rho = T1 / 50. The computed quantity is 0.193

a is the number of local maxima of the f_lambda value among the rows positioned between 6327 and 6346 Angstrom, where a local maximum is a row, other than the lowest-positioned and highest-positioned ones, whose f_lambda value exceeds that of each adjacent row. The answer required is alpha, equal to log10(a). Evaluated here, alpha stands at 0.5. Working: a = 3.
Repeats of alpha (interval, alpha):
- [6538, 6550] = 0.3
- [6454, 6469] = 0.3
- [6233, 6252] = 0.6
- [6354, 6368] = 0.5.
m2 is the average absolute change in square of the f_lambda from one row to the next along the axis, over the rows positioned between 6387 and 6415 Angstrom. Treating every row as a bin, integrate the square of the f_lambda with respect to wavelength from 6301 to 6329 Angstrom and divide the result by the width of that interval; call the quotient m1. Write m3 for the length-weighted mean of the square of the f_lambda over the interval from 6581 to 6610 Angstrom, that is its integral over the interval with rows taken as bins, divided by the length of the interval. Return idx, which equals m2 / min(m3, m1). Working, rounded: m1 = 1.01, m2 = 0.15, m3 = 1.04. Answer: 0.149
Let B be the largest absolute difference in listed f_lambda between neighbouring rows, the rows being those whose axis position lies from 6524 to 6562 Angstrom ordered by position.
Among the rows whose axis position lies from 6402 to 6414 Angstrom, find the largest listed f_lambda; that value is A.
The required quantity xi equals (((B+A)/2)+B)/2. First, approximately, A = 1.09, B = 0.119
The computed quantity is 0.362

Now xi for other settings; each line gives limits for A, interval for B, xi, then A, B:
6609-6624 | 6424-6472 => 0.586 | 1.12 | 0.408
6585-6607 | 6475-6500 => 0.435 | 1.14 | 0.200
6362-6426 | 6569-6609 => 0.443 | 1.19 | 0.194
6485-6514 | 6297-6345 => 0.424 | 1.1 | 0.199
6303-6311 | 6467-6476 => 0.581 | 1.1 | 0.408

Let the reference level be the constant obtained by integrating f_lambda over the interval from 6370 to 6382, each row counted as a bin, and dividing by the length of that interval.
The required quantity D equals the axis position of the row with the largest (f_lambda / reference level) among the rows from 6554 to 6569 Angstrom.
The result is 6565.59 Angstrom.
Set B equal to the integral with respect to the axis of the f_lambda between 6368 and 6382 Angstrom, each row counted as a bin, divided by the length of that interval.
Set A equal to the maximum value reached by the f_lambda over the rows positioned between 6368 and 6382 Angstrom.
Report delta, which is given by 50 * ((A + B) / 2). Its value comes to 55.9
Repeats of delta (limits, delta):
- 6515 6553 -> 54.9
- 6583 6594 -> 54.8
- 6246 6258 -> 50.3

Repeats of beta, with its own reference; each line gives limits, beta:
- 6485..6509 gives -2.48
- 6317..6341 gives -2.98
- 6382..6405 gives -2.88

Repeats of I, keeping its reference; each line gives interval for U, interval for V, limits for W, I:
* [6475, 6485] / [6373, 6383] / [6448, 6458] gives -0.5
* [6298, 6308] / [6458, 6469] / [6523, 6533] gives 0.1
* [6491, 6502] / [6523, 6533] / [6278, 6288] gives 0.8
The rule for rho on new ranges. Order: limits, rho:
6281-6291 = 0.203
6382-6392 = 0.199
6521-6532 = 0.229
